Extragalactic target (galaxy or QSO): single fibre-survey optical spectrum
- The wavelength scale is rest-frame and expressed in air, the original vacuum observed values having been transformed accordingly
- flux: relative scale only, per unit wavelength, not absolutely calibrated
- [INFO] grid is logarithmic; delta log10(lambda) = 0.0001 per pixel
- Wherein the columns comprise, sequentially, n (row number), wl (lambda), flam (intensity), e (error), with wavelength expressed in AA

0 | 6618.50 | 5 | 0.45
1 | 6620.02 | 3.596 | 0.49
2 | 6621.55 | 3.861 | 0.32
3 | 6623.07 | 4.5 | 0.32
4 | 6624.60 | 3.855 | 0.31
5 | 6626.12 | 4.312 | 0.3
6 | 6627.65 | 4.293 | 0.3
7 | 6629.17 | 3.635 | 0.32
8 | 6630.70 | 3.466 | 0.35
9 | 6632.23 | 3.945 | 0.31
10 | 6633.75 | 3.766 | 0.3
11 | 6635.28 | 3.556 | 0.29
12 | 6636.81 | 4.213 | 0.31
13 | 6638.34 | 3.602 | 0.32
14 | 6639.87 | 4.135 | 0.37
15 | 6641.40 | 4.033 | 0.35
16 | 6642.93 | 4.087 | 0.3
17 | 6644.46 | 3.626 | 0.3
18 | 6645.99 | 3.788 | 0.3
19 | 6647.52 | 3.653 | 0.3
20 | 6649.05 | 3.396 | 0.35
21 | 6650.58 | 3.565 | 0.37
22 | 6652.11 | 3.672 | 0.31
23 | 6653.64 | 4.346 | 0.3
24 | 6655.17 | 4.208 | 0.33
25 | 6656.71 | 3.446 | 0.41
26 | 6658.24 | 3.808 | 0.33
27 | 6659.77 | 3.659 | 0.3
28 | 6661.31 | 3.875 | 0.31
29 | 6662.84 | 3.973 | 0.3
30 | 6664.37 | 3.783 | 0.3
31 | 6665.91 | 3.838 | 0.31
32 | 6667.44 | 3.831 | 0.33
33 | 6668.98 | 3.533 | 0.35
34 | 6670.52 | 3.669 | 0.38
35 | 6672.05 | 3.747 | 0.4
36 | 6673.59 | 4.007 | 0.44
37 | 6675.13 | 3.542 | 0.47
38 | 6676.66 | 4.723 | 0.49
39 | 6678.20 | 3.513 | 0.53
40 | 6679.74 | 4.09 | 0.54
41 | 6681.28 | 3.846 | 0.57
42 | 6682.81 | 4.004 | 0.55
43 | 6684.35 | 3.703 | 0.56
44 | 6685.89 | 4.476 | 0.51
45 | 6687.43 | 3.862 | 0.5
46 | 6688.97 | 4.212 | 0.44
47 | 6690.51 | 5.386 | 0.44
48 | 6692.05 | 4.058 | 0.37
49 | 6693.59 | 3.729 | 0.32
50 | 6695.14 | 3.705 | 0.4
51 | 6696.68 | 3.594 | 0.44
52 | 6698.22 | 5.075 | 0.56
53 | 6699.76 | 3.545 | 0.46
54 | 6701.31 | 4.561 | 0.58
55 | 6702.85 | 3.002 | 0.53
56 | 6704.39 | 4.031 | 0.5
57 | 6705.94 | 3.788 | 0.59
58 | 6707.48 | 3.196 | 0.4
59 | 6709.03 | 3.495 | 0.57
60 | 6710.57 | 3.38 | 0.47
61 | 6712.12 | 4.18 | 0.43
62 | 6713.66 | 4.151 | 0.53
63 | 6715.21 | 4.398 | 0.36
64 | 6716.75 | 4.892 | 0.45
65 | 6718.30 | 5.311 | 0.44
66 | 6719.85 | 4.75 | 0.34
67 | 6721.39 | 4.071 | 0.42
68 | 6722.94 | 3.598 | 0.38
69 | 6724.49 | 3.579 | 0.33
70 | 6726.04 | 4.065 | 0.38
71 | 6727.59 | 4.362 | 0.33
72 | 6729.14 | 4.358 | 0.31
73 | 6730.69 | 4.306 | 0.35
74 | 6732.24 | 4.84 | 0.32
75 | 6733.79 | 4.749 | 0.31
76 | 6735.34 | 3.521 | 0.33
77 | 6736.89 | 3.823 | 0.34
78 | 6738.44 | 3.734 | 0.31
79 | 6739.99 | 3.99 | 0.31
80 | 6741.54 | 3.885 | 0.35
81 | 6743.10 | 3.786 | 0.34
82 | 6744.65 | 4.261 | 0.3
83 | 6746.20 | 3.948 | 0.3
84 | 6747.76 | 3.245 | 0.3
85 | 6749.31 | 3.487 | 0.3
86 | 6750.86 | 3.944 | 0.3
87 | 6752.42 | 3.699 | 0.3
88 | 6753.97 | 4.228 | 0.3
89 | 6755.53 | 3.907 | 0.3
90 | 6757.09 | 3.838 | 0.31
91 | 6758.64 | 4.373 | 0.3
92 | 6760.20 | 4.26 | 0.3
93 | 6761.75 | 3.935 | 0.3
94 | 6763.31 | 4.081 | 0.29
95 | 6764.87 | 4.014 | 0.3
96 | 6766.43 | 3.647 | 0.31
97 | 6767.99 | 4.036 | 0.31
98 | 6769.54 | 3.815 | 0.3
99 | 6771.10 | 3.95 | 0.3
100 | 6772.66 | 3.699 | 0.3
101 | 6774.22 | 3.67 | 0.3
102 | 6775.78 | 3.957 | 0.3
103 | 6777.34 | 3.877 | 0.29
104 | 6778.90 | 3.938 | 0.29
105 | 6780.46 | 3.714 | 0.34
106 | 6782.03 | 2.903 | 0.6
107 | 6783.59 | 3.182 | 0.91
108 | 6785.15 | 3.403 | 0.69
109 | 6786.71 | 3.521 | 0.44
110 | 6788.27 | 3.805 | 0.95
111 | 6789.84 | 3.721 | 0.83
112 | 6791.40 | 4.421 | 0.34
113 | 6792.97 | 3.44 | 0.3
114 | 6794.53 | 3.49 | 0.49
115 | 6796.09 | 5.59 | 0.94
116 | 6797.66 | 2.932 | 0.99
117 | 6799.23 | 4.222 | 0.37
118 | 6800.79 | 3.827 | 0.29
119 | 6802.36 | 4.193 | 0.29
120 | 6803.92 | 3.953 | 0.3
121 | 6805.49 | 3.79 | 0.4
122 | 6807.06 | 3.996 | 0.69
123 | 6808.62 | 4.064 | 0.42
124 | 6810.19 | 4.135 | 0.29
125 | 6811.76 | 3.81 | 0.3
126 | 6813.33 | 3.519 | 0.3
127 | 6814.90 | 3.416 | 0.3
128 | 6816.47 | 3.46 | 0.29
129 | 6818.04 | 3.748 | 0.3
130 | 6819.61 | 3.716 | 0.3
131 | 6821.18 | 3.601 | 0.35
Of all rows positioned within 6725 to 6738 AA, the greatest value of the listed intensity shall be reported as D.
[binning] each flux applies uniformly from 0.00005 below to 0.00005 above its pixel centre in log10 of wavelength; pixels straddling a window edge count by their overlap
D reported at 4.84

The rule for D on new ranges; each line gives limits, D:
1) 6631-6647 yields 4.213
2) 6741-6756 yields 4.261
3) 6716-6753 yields 5.311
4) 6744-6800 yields 5.59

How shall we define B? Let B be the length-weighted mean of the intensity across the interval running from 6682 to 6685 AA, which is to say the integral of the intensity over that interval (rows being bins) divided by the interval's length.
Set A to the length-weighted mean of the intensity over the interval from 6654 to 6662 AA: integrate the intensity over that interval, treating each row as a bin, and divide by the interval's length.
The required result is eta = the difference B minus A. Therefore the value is 0.0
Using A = 3.82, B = 3.87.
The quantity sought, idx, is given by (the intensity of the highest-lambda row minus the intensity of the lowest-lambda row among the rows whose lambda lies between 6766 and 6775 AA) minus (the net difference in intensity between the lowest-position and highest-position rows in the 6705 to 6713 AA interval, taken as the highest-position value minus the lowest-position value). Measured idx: -0.37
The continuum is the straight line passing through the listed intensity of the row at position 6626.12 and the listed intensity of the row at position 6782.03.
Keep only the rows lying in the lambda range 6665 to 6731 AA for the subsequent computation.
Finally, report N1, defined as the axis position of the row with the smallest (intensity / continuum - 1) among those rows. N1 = 6702.85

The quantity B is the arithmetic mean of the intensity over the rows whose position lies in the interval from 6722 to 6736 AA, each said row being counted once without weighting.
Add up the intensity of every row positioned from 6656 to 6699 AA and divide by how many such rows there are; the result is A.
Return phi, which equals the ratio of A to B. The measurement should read 0.95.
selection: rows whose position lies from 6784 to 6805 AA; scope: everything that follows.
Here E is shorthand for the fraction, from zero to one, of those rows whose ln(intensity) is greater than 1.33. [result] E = 0.54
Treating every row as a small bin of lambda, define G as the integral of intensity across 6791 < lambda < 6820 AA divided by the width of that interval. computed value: 3.87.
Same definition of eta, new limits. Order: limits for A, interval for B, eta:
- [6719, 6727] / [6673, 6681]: -0.1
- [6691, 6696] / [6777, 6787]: -0.4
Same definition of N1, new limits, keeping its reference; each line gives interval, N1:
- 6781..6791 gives 6782.03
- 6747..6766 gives 6747.76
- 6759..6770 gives 6766.43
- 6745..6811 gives 6782.03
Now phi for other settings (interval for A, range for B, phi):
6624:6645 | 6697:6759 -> 0.97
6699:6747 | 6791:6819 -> 1.04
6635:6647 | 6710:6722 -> 0.88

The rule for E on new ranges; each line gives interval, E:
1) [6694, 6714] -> 0.46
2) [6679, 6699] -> 0.69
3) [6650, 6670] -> 0.62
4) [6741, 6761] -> 0.77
